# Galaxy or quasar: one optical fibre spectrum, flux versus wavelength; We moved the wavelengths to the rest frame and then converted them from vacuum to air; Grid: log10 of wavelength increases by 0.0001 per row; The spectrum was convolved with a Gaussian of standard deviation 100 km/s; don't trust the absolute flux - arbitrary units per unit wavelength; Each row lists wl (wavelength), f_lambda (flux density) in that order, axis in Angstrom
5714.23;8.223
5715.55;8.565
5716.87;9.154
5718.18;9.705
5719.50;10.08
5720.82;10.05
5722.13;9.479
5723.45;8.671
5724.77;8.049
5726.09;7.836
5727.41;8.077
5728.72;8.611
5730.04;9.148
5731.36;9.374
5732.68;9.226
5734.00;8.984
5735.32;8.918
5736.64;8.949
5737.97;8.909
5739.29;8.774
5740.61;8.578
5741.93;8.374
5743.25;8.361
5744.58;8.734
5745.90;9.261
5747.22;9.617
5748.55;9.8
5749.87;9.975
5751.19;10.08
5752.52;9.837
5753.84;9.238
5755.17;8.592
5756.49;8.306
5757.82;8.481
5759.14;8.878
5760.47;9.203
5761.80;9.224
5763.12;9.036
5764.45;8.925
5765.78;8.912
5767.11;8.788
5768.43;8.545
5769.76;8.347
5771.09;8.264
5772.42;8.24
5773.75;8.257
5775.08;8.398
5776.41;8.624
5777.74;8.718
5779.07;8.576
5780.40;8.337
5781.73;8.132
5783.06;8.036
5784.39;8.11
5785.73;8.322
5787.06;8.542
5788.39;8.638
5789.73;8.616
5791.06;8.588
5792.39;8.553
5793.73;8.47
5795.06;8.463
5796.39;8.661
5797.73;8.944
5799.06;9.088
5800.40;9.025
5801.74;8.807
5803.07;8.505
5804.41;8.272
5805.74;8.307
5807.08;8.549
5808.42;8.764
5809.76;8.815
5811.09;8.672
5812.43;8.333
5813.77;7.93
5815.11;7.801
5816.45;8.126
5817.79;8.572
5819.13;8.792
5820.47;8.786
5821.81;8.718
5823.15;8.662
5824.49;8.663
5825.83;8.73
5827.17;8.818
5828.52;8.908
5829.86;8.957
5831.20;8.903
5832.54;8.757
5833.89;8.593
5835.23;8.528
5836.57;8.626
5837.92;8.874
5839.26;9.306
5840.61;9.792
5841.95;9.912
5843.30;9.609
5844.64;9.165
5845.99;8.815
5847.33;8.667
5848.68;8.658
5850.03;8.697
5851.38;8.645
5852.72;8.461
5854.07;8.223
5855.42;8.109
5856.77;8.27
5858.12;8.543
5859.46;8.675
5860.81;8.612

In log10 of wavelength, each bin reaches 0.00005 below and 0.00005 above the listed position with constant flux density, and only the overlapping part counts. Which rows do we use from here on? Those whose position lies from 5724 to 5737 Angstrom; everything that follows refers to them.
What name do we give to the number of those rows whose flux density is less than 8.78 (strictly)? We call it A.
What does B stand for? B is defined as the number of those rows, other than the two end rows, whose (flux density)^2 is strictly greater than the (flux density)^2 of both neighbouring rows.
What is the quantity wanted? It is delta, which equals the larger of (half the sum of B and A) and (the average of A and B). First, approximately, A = 4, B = 1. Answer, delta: 2.5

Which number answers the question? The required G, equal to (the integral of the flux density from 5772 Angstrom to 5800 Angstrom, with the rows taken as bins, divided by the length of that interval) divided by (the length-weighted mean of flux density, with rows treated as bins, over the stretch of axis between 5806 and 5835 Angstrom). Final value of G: 0.99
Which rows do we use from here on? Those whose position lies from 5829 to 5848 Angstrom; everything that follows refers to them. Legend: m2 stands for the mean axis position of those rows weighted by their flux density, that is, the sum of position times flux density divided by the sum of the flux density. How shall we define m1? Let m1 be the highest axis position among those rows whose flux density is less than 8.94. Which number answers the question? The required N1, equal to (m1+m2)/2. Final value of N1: 5843.0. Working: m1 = 5847.33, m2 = 5838.7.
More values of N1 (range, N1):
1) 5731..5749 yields 5742.3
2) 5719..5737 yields 5731.6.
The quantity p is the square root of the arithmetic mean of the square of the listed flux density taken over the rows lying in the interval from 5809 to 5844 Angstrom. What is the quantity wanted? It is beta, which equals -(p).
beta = -8.79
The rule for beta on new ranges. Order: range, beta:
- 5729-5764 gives -9.08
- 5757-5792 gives -8.57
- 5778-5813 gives -8.55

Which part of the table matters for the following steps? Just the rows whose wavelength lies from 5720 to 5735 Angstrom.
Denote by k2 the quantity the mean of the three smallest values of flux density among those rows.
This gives 7.99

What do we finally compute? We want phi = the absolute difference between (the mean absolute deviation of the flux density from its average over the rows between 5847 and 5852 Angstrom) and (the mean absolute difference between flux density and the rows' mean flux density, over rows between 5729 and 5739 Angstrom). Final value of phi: 0.14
